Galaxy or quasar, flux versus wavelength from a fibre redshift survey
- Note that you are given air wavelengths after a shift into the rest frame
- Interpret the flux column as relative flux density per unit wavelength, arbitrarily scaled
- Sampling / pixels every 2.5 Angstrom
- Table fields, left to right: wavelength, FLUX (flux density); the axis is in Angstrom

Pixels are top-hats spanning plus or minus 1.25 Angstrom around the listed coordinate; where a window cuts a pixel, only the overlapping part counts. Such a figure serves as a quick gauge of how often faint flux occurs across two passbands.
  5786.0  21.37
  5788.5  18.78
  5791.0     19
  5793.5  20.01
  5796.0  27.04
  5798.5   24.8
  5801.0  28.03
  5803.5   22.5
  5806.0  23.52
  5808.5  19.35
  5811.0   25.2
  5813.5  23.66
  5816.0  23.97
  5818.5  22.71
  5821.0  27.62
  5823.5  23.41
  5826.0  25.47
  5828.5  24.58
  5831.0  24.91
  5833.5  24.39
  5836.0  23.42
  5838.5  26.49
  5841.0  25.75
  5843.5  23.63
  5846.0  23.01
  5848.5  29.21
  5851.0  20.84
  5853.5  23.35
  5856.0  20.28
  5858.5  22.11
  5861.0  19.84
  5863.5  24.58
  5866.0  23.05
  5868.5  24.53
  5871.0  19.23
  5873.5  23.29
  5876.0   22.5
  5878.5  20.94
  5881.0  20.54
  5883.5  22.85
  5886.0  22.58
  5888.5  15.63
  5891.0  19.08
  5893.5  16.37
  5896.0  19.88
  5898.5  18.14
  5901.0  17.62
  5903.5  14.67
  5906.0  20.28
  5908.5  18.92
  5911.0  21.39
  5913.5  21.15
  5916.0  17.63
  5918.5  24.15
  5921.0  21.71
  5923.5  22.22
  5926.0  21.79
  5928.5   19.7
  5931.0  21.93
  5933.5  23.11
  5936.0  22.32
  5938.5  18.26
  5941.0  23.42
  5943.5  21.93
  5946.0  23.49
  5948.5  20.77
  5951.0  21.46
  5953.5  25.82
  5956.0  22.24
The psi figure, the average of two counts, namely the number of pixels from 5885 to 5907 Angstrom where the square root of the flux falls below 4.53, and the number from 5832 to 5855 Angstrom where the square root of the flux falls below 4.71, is 4.5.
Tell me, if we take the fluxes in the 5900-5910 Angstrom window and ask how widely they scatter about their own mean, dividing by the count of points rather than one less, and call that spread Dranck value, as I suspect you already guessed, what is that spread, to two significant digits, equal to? 2.1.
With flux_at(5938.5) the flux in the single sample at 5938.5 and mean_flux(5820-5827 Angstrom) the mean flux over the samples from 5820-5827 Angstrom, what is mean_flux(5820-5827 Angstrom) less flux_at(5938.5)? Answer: 7.2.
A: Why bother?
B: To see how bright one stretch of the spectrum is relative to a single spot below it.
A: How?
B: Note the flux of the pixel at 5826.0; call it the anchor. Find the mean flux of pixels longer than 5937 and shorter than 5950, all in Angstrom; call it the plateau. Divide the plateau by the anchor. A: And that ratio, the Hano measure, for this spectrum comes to 0.85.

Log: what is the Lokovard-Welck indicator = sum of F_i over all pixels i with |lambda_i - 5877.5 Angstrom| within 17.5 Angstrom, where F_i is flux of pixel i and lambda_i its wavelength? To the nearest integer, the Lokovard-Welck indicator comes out 295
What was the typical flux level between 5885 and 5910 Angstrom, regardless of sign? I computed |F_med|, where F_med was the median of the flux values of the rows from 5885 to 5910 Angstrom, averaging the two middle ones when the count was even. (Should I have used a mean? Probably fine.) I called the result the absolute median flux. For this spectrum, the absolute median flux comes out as 19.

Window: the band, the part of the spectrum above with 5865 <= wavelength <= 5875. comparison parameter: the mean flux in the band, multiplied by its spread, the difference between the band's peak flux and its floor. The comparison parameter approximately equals 119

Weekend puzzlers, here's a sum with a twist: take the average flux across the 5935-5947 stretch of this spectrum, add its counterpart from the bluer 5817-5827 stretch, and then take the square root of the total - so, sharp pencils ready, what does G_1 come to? 6.83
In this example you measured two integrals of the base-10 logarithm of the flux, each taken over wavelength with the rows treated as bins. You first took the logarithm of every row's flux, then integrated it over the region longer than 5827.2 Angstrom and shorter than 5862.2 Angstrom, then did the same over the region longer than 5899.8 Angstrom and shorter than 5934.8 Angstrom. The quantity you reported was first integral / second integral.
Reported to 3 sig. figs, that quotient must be 1.05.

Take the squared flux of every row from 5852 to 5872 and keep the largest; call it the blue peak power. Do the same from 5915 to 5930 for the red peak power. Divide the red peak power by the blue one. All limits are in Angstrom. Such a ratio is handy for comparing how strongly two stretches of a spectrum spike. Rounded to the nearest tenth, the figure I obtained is 1.0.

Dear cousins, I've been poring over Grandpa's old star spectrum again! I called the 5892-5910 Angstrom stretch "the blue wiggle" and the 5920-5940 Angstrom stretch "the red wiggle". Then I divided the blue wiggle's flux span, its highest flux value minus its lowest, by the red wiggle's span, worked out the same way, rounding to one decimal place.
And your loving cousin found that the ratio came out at 1.2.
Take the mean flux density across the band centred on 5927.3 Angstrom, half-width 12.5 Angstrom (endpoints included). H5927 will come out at 21.3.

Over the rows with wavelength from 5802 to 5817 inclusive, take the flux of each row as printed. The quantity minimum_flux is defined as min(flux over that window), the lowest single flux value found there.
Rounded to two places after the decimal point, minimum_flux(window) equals 19.35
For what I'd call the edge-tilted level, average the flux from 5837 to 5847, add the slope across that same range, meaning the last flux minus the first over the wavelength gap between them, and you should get 24.3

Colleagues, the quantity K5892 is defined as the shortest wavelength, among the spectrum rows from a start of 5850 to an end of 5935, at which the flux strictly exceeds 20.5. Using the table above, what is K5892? 5851.0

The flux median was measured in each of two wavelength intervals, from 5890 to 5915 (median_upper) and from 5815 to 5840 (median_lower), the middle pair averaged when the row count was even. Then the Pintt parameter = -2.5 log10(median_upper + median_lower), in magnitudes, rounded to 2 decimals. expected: -4.10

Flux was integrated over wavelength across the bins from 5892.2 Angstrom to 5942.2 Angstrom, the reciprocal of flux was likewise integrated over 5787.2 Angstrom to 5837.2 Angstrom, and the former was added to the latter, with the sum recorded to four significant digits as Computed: 1014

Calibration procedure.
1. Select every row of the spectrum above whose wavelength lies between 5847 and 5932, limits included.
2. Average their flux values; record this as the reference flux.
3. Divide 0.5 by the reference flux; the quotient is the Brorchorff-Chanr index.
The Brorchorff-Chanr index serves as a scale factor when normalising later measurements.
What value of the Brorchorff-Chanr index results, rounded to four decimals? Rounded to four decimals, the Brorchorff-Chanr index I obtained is 0.0239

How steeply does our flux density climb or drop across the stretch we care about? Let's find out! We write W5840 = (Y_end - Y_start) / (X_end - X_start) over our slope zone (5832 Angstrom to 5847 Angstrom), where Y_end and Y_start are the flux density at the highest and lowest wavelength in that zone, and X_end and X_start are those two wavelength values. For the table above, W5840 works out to -0.11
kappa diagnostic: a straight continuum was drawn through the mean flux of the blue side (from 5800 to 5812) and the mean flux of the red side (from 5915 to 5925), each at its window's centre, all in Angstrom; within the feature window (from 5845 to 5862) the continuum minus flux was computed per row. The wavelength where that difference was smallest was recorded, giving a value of 5848.5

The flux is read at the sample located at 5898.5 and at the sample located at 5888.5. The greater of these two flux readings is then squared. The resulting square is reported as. 329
